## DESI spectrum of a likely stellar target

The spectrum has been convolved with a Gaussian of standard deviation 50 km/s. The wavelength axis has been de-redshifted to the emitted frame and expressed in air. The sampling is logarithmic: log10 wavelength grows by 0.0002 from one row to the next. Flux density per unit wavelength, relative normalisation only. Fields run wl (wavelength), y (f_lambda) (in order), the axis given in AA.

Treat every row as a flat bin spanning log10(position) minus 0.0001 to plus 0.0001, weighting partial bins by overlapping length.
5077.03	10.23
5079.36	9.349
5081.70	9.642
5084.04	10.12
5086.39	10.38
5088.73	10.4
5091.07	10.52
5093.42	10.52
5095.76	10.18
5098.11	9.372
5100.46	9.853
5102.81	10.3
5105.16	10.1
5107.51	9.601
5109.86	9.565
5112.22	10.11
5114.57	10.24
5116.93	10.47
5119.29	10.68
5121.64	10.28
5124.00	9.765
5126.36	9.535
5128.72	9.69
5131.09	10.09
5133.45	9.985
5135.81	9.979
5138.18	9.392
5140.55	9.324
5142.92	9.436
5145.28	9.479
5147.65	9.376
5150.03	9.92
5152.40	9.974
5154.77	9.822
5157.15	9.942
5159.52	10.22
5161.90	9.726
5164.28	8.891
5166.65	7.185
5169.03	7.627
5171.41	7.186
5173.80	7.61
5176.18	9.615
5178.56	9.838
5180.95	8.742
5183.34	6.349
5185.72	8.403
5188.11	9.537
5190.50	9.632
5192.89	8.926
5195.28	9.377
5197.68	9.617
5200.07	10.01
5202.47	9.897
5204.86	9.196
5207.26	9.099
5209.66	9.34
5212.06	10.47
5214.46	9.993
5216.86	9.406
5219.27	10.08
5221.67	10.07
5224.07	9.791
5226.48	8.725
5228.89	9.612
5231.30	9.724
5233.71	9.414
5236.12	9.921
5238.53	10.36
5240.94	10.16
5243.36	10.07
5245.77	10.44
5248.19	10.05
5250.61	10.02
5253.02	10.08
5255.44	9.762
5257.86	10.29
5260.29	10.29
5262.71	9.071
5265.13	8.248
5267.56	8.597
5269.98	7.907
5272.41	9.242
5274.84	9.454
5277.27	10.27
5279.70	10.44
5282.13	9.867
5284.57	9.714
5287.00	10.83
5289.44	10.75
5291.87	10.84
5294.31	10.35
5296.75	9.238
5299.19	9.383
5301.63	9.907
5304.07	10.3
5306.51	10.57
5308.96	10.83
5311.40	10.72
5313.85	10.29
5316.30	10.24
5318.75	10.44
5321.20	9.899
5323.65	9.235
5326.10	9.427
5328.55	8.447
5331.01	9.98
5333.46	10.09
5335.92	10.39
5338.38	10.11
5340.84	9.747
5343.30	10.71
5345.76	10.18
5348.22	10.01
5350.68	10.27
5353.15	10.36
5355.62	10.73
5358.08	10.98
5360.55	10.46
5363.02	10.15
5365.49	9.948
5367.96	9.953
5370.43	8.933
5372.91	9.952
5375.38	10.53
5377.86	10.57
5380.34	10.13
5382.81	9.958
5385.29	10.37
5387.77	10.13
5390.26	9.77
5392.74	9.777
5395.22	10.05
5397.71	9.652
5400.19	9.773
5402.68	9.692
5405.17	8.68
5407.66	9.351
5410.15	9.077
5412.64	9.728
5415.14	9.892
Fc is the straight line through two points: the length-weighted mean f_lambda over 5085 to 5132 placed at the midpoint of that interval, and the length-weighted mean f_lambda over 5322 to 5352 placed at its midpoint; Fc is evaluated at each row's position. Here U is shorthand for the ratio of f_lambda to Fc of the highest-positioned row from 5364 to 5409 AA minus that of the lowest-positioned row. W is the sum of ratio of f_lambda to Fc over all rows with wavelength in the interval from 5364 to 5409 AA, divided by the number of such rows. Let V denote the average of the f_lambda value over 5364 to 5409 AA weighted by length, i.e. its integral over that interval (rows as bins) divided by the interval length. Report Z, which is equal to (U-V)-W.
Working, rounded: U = -0.057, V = 9.8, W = 1.00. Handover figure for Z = -10.9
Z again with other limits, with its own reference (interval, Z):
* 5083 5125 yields -11.2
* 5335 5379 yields -11.2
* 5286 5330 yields -11.3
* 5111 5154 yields -10.9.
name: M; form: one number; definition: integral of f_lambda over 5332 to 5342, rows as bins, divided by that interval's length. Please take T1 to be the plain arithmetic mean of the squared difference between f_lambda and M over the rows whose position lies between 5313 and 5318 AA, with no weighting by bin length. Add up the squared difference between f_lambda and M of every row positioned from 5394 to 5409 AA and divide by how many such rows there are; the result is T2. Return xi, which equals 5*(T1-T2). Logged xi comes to -2.3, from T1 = 0.03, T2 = 0.49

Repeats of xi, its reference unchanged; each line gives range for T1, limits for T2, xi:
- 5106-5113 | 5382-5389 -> 0.7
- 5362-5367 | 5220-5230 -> -2.6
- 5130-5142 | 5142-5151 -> -0.6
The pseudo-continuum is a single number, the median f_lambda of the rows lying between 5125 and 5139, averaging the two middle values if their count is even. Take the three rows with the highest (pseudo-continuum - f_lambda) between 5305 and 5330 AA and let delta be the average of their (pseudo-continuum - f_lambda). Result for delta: 0.8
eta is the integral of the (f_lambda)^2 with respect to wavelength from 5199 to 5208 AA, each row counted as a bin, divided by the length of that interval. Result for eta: 92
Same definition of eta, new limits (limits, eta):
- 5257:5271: 83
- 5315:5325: 99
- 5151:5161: 100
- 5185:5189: 81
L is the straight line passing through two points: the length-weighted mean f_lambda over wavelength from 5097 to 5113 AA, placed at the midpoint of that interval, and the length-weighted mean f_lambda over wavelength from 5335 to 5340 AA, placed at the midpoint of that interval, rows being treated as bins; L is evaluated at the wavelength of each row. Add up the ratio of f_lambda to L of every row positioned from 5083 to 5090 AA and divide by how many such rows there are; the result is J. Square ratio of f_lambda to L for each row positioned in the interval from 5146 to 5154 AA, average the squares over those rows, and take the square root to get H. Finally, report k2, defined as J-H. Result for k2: 0.065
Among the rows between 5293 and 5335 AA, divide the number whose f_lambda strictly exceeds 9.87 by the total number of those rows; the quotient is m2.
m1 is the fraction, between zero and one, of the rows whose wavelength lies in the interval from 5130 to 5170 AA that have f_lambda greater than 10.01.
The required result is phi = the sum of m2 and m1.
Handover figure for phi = 0.8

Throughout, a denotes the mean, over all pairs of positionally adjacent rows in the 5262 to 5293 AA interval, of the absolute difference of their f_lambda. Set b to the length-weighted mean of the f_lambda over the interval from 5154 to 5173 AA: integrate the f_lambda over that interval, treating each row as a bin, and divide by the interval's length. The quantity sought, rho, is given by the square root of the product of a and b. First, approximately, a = 0.53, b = 8.8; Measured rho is 2.2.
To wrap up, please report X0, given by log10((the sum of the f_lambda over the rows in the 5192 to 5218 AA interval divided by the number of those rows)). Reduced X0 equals 0.98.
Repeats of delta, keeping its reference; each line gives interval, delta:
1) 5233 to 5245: 0.0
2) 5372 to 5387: -0.2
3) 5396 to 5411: 0.8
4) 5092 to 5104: 0.0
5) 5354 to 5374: 0.2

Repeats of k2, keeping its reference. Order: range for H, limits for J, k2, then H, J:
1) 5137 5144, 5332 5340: 0.052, 0.95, 1.00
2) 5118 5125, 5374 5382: -0.024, 1.04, 1.01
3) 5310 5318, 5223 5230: -0.090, 1.03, 0.94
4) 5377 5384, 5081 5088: 0.029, 1.00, 1.02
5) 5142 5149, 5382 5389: 0.036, 0.95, 0.99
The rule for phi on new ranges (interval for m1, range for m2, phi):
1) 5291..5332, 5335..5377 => 1.4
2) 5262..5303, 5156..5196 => 0.5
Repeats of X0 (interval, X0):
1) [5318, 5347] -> 1.00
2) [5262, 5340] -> 0.99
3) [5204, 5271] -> 0.98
